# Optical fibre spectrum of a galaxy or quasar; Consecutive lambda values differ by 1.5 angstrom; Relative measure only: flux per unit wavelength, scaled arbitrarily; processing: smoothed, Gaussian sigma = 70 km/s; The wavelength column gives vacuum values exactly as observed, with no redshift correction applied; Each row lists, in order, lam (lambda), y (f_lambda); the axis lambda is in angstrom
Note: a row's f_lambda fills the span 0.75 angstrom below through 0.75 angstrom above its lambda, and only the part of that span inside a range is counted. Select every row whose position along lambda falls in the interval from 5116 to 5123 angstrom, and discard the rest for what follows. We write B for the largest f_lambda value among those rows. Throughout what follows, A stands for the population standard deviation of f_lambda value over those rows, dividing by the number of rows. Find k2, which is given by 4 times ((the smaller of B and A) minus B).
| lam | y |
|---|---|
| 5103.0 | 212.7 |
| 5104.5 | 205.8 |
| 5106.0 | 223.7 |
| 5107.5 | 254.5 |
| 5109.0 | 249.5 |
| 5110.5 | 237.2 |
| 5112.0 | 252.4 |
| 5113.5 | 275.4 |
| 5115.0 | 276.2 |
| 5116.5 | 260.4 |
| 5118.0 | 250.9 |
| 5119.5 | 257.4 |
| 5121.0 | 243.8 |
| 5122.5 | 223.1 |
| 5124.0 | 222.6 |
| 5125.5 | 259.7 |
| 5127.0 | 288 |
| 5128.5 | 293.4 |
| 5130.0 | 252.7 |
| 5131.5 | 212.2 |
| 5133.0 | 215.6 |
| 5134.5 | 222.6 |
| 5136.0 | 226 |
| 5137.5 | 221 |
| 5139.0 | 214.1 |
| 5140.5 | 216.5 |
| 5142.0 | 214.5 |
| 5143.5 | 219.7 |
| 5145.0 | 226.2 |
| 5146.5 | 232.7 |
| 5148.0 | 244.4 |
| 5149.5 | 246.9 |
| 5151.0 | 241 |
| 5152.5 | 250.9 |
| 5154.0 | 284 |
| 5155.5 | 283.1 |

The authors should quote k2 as -988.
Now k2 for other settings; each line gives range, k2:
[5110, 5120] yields -1053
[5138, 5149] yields -936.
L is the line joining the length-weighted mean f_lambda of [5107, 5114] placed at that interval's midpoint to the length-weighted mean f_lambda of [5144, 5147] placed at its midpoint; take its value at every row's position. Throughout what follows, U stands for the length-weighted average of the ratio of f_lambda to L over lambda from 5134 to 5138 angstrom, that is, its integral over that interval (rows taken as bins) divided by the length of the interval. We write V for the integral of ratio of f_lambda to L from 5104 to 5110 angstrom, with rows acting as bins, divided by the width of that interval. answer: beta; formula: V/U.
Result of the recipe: 0.967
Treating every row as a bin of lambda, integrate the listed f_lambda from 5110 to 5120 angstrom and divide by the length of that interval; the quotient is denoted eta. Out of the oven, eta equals 259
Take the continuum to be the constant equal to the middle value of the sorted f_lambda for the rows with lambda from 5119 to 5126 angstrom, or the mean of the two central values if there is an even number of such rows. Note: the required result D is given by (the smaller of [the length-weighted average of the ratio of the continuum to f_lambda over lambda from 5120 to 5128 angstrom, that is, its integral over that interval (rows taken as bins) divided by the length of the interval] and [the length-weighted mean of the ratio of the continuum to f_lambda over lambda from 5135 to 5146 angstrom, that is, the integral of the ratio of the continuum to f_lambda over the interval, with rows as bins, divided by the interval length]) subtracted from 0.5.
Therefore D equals -0.488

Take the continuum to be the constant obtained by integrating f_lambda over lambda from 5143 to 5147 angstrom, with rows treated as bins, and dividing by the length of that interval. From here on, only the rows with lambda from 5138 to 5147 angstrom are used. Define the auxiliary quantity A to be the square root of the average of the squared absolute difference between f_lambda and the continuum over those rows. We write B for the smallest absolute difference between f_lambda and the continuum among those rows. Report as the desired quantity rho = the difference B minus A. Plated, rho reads -9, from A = 9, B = 0.0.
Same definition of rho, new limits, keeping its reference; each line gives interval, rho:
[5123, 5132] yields -38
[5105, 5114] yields -25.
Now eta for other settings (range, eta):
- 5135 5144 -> 219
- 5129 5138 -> 227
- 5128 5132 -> 253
